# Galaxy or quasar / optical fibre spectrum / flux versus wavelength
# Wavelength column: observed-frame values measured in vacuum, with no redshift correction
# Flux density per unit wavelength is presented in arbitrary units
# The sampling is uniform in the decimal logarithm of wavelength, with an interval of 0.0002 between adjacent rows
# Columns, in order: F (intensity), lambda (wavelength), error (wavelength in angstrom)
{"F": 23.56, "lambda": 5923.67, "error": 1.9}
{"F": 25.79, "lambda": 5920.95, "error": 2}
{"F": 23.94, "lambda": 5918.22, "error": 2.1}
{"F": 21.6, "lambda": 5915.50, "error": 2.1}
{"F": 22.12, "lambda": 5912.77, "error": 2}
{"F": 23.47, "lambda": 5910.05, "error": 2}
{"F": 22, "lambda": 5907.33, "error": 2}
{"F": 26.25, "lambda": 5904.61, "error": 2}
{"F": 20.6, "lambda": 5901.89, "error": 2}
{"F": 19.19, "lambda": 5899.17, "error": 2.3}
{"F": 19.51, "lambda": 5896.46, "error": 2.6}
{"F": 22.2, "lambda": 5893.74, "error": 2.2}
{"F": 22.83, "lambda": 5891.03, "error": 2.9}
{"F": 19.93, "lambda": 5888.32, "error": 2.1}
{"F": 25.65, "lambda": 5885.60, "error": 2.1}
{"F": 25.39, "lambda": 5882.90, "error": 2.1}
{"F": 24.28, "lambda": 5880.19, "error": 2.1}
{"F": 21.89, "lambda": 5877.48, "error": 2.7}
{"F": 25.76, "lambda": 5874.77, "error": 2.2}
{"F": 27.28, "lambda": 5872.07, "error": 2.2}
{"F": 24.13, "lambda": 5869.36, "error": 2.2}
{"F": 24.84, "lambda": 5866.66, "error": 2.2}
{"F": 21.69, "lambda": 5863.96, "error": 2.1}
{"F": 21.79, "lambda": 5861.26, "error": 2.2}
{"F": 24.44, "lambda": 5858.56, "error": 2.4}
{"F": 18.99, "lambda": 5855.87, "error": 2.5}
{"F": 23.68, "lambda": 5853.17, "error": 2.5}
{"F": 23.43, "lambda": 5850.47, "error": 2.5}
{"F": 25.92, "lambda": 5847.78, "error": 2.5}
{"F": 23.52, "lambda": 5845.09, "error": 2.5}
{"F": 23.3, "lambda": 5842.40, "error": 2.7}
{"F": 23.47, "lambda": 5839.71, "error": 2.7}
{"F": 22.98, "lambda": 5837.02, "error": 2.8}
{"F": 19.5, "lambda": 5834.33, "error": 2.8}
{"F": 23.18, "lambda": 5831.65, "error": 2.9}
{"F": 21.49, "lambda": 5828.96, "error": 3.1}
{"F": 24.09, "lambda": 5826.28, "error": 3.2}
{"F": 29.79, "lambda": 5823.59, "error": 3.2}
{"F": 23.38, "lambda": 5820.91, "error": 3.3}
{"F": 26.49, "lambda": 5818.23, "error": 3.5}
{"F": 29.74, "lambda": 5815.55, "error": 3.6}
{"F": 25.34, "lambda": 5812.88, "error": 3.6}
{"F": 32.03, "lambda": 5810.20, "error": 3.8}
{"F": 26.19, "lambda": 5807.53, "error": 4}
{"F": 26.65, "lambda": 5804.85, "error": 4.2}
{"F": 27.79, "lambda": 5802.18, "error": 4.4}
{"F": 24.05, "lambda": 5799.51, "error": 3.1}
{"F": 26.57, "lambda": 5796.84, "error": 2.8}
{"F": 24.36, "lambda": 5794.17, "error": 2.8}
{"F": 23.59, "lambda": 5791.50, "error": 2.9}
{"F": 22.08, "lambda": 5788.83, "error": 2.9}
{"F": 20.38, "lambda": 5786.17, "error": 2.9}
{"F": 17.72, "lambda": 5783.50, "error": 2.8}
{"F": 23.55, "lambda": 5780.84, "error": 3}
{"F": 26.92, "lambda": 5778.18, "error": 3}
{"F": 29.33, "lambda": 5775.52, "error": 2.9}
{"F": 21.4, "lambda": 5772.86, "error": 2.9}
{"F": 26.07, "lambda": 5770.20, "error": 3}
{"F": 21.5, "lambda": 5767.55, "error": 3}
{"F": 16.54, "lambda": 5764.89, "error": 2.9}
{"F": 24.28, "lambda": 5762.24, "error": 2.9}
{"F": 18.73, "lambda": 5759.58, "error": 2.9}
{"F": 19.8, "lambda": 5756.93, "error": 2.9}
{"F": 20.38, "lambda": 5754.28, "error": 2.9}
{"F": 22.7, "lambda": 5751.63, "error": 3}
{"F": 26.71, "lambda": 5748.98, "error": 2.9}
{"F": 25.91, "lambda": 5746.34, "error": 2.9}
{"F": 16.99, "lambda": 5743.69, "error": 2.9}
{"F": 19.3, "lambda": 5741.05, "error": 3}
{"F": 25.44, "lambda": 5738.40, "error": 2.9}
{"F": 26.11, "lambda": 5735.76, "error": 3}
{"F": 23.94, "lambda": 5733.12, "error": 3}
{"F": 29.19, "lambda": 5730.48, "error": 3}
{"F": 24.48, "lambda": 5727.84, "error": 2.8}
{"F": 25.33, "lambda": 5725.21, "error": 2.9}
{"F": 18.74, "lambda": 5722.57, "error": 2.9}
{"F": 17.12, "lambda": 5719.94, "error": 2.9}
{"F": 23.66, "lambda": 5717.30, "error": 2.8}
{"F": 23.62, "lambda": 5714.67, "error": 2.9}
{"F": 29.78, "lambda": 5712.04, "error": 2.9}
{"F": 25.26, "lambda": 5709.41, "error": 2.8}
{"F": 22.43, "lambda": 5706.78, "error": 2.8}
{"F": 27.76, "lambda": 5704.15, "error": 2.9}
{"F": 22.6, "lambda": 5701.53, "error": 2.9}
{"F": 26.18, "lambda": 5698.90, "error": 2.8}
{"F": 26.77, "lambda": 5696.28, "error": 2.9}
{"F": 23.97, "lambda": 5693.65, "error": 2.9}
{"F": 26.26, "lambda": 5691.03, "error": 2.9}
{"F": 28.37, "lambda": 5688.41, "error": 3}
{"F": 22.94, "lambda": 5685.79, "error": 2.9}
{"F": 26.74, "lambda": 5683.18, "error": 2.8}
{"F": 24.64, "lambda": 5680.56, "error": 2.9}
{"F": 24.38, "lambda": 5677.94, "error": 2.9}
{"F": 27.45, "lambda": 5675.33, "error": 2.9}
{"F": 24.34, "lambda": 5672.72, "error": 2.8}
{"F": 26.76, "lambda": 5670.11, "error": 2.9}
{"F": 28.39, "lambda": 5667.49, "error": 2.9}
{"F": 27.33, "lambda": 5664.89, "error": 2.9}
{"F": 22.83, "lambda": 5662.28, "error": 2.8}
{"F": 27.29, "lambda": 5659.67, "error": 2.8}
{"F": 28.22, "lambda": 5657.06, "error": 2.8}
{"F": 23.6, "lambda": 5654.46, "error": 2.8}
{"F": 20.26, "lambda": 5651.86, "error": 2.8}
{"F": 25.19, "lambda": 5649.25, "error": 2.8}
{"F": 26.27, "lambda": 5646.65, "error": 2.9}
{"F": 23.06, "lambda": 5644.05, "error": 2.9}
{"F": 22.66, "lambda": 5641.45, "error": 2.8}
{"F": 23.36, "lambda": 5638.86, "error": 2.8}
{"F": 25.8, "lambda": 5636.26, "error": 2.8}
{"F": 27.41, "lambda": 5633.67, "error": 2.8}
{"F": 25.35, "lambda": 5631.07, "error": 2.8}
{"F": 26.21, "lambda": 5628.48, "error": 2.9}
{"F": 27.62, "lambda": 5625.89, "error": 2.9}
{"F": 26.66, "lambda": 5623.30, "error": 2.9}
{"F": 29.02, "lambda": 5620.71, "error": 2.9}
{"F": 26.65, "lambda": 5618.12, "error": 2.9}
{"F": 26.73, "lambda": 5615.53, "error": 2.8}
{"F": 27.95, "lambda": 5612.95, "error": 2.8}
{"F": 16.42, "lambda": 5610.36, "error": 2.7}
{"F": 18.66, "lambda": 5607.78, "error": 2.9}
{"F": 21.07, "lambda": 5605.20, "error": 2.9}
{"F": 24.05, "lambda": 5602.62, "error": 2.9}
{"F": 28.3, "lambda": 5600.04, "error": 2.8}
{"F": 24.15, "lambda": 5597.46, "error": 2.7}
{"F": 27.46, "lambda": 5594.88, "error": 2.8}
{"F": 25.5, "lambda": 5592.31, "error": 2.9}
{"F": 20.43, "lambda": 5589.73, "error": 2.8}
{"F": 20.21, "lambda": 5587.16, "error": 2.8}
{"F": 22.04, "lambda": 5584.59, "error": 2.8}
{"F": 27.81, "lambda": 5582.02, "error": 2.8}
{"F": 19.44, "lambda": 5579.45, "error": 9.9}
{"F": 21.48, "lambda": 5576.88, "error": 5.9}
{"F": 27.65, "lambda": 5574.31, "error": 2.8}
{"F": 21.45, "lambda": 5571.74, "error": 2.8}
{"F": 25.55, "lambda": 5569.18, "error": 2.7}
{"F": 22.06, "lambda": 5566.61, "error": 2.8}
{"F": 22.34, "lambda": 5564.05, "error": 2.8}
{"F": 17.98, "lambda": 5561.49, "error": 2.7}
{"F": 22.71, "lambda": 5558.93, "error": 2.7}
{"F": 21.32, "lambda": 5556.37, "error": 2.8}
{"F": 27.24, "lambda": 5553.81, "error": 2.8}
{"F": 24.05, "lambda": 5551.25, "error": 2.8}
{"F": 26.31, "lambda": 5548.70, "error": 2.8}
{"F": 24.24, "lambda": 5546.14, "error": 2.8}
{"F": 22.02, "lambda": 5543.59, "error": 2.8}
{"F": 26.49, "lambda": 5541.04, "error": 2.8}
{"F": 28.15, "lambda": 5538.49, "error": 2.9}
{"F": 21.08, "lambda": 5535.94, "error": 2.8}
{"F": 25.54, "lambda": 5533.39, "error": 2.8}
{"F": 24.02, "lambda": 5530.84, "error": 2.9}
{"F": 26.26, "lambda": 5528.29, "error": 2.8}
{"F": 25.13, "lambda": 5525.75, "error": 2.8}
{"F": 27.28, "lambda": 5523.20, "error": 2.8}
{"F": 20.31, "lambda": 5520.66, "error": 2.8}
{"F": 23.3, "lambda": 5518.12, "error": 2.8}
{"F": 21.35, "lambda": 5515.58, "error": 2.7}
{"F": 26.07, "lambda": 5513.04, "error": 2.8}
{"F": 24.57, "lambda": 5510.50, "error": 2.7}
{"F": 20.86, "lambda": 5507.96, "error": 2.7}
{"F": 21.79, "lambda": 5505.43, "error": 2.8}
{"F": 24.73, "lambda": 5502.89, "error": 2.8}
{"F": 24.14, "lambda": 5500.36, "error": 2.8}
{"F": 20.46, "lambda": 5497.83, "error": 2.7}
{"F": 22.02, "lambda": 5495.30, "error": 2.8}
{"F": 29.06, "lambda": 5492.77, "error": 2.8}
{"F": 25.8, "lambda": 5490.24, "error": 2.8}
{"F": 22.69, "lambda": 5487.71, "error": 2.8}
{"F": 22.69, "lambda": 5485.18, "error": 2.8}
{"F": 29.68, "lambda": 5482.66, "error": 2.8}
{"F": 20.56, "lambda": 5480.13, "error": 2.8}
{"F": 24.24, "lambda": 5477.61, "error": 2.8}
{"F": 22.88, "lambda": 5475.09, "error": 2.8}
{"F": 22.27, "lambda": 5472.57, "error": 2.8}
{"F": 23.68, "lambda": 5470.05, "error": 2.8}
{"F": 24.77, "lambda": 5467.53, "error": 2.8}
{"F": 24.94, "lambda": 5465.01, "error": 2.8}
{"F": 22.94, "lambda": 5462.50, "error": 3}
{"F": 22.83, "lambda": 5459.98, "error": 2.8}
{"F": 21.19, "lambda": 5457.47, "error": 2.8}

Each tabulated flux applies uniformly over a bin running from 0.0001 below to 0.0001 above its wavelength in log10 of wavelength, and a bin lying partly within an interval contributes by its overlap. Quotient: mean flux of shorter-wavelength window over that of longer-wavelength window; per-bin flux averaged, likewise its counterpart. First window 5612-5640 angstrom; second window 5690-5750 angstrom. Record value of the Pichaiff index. 1.10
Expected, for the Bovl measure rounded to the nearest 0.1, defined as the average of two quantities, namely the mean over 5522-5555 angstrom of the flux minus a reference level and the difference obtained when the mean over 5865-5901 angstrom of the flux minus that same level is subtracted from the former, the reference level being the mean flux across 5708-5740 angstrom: 1.4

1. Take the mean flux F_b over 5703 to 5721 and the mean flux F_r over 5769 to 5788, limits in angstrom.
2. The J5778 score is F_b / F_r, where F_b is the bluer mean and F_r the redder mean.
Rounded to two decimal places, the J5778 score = 1.03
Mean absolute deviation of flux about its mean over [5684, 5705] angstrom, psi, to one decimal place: 1.8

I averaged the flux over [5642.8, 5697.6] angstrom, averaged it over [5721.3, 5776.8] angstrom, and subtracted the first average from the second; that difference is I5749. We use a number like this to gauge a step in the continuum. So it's -2.5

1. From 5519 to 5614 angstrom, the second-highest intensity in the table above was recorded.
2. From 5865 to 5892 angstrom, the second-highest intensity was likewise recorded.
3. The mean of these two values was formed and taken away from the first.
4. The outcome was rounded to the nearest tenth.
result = 1.2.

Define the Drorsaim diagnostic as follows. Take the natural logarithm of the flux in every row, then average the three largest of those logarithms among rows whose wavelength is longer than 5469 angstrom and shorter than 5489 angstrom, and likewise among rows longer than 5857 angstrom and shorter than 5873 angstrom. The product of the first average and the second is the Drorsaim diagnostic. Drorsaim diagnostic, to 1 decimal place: 10.5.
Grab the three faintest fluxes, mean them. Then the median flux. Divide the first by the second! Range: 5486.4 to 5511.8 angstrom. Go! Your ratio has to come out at 0.898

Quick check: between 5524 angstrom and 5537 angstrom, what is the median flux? 25.1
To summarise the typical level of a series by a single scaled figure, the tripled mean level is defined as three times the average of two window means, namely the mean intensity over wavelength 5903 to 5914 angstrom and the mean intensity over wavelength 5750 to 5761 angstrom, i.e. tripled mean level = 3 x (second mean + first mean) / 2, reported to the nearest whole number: 66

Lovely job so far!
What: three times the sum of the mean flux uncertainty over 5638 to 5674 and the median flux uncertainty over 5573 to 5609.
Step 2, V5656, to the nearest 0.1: 16.9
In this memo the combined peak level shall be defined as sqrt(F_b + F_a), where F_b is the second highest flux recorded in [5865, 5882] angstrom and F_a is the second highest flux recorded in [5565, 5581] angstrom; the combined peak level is 7.16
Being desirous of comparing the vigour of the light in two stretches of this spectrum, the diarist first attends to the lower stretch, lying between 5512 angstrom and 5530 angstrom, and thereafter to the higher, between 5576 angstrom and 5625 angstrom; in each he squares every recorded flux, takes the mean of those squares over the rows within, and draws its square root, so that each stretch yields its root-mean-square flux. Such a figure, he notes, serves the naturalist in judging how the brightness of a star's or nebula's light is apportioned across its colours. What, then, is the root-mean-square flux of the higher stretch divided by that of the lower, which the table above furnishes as 0.99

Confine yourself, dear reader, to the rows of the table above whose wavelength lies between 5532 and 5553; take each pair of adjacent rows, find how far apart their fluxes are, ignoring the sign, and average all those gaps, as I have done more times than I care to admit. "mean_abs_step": 3.5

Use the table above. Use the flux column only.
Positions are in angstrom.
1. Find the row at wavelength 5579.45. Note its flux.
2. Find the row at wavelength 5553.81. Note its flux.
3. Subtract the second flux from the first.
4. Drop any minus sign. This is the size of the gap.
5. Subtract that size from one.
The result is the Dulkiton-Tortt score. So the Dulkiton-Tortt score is -6.8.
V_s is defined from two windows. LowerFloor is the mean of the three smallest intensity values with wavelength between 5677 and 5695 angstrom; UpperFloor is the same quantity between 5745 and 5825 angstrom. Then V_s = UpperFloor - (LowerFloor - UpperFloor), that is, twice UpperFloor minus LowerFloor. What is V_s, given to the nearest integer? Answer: 12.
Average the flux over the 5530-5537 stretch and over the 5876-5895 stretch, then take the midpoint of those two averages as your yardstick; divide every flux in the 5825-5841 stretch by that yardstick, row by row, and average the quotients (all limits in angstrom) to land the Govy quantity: 0.96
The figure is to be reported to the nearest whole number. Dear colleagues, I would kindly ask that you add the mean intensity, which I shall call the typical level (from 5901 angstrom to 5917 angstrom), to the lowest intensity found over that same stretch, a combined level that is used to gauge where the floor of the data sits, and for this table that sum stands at 43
